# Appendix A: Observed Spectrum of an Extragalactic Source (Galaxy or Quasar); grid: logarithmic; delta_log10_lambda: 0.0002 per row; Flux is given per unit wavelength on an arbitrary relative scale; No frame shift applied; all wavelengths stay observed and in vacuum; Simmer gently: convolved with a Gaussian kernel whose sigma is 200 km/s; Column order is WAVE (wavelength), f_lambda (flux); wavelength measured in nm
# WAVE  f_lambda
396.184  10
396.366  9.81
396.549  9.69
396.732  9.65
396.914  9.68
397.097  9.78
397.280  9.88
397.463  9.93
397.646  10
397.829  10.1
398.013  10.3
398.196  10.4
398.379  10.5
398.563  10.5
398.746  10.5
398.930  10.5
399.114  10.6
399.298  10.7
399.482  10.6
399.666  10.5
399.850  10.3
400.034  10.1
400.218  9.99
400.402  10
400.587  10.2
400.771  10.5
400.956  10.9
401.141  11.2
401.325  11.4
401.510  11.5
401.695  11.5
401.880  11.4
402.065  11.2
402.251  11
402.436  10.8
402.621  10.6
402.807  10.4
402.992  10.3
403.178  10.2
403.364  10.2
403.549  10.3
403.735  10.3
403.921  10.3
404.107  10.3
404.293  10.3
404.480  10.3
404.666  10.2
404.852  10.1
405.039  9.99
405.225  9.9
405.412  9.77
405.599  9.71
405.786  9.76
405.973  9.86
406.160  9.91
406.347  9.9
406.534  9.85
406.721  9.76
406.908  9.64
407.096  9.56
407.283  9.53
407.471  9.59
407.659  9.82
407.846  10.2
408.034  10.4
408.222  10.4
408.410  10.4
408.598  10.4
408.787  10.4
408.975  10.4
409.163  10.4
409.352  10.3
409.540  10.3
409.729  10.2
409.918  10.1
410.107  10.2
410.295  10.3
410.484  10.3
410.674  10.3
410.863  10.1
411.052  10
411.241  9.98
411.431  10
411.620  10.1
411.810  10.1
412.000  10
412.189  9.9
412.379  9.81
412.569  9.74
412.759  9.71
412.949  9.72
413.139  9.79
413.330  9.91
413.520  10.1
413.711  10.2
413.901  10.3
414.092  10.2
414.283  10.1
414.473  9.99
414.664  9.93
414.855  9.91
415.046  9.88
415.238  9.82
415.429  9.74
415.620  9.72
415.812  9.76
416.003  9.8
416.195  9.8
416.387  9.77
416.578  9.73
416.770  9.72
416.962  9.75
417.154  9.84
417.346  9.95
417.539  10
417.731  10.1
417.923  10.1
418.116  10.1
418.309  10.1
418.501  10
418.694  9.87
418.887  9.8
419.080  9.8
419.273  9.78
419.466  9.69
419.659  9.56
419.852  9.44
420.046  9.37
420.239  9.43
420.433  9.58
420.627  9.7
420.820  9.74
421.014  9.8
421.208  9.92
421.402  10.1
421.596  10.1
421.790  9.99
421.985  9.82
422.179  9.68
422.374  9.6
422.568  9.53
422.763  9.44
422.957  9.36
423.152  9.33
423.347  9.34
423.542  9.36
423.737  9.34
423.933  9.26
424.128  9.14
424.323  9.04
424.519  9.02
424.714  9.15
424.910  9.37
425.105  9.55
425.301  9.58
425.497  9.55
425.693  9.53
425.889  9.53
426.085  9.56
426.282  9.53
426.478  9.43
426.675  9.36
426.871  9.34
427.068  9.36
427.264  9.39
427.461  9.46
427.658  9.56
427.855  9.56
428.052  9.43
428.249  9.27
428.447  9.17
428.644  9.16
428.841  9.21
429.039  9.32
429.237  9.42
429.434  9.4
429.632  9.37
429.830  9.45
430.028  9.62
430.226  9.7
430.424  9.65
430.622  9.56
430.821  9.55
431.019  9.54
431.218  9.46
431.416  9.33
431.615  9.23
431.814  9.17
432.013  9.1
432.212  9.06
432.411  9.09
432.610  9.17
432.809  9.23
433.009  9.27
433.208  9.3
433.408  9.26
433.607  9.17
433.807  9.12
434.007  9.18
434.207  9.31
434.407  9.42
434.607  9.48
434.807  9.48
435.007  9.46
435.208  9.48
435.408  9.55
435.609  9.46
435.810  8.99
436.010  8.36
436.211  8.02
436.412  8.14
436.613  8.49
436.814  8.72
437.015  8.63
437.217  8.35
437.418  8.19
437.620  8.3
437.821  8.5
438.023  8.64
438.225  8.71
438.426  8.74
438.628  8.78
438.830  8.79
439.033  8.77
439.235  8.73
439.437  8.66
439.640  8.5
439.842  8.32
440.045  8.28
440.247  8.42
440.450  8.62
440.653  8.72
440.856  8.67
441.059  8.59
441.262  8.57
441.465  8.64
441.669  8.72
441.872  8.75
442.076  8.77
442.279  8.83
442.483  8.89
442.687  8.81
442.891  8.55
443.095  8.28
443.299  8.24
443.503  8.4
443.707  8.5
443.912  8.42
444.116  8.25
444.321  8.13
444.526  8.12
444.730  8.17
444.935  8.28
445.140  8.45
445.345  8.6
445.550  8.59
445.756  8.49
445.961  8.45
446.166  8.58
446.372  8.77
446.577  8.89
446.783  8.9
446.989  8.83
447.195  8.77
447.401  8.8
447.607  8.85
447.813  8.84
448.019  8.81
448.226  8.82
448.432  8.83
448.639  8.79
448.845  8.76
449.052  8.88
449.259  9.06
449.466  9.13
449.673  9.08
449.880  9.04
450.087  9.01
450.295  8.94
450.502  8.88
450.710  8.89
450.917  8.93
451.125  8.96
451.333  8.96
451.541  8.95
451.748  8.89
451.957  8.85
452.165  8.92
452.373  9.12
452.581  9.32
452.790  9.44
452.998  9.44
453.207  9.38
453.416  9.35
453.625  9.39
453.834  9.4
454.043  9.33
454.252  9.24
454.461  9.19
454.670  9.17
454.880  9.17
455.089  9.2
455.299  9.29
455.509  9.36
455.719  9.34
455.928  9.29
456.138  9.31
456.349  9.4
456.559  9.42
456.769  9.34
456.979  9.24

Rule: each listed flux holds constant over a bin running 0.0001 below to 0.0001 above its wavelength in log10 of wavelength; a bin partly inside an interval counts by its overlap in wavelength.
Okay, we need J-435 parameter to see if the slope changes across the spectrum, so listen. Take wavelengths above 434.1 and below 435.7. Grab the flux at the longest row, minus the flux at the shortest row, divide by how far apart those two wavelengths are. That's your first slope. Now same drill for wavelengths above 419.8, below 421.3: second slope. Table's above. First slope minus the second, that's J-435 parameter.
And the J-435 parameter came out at -0.25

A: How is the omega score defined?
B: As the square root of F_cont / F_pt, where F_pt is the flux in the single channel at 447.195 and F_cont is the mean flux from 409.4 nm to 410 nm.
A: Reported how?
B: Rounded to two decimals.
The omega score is 1.08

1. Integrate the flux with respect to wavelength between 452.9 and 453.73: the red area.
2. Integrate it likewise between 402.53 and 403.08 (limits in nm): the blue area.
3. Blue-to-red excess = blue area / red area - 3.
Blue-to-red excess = -2.3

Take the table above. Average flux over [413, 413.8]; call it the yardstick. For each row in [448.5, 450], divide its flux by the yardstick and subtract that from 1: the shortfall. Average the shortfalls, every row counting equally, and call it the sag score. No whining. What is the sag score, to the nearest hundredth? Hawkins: 0.10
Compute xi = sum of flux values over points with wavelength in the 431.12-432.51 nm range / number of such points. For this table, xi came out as 9.2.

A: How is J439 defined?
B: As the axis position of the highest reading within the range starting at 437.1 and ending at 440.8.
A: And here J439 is 438.830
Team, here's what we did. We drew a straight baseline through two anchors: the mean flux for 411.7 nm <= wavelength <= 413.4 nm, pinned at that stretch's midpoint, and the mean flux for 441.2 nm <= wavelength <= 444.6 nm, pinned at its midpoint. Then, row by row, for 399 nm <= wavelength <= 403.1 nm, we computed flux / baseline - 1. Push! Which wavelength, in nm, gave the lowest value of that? 400.218 nm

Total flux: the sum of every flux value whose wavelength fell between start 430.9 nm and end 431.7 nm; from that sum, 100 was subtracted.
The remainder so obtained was -62.4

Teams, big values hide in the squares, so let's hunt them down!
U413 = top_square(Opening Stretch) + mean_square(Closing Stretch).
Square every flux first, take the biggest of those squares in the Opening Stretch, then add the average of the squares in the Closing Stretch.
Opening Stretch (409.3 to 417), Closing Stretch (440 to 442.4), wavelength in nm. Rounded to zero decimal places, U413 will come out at 181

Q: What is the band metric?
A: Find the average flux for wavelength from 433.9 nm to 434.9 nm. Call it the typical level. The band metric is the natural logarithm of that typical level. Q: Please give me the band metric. 2.24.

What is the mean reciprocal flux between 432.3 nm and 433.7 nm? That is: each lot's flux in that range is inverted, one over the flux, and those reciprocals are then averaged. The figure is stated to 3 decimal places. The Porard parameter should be 0.109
